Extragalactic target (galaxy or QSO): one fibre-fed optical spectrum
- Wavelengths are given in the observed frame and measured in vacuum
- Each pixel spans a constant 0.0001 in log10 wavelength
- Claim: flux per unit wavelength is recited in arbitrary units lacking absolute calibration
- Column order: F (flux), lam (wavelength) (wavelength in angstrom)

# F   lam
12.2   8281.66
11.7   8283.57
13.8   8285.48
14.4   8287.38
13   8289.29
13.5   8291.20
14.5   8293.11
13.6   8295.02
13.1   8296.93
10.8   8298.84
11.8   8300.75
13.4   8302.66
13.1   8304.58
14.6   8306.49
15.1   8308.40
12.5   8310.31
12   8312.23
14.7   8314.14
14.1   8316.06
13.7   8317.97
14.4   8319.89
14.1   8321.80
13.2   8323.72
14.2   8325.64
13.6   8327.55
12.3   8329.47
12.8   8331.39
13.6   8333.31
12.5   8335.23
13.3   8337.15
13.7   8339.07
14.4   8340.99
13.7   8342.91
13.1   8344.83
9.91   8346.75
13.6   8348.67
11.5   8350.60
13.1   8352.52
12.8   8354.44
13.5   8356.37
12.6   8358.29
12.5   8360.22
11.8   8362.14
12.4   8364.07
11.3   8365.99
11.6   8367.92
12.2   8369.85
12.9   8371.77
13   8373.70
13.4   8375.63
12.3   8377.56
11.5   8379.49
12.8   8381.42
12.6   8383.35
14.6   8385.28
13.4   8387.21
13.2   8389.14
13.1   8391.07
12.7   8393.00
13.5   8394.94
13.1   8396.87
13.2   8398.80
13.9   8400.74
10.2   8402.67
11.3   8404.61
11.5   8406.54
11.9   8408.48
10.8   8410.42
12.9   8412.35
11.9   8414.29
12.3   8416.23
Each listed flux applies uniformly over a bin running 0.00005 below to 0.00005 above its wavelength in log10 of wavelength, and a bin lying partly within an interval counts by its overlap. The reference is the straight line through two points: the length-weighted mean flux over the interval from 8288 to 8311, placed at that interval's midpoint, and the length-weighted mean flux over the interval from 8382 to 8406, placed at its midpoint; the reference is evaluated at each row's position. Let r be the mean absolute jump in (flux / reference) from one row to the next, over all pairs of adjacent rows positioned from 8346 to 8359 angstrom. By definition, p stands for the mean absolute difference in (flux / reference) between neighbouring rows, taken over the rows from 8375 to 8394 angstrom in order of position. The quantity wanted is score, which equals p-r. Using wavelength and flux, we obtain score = -0.056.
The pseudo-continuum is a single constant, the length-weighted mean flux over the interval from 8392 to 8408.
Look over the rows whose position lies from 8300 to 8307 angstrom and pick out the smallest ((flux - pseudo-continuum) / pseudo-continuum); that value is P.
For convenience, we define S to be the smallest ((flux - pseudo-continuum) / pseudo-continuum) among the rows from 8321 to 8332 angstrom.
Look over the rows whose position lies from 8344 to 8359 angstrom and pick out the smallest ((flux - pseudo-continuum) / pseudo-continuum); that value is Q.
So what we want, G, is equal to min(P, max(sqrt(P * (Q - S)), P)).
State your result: -0.05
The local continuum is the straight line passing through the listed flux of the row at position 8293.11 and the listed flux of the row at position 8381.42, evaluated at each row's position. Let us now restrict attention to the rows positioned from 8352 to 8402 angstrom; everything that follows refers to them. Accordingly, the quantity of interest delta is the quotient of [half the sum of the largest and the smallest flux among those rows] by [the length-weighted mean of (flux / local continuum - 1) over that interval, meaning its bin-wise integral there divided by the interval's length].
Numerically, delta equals -2014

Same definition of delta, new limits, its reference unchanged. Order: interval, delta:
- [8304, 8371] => -293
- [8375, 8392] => 744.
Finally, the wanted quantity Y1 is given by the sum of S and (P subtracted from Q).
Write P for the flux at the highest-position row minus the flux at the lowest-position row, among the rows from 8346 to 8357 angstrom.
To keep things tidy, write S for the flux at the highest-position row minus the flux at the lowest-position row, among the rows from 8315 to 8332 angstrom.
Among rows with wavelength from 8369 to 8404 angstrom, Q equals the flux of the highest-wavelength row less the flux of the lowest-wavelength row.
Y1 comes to -7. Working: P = 3.6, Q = -2.0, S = -1.3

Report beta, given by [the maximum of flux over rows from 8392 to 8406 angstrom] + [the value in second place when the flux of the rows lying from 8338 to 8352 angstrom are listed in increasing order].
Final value 25.4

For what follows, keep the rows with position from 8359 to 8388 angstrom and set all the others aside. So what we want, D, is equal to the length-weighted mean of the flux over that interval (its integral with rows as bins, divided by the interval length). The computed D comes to 12.5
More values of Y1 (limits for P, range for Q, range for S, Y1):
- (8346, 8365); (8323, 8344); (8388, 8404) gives -5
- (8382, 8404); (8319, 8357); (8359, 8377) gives 2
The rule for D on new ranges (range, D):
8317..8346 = 13.5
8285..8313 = 13.3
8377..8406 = 12.7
